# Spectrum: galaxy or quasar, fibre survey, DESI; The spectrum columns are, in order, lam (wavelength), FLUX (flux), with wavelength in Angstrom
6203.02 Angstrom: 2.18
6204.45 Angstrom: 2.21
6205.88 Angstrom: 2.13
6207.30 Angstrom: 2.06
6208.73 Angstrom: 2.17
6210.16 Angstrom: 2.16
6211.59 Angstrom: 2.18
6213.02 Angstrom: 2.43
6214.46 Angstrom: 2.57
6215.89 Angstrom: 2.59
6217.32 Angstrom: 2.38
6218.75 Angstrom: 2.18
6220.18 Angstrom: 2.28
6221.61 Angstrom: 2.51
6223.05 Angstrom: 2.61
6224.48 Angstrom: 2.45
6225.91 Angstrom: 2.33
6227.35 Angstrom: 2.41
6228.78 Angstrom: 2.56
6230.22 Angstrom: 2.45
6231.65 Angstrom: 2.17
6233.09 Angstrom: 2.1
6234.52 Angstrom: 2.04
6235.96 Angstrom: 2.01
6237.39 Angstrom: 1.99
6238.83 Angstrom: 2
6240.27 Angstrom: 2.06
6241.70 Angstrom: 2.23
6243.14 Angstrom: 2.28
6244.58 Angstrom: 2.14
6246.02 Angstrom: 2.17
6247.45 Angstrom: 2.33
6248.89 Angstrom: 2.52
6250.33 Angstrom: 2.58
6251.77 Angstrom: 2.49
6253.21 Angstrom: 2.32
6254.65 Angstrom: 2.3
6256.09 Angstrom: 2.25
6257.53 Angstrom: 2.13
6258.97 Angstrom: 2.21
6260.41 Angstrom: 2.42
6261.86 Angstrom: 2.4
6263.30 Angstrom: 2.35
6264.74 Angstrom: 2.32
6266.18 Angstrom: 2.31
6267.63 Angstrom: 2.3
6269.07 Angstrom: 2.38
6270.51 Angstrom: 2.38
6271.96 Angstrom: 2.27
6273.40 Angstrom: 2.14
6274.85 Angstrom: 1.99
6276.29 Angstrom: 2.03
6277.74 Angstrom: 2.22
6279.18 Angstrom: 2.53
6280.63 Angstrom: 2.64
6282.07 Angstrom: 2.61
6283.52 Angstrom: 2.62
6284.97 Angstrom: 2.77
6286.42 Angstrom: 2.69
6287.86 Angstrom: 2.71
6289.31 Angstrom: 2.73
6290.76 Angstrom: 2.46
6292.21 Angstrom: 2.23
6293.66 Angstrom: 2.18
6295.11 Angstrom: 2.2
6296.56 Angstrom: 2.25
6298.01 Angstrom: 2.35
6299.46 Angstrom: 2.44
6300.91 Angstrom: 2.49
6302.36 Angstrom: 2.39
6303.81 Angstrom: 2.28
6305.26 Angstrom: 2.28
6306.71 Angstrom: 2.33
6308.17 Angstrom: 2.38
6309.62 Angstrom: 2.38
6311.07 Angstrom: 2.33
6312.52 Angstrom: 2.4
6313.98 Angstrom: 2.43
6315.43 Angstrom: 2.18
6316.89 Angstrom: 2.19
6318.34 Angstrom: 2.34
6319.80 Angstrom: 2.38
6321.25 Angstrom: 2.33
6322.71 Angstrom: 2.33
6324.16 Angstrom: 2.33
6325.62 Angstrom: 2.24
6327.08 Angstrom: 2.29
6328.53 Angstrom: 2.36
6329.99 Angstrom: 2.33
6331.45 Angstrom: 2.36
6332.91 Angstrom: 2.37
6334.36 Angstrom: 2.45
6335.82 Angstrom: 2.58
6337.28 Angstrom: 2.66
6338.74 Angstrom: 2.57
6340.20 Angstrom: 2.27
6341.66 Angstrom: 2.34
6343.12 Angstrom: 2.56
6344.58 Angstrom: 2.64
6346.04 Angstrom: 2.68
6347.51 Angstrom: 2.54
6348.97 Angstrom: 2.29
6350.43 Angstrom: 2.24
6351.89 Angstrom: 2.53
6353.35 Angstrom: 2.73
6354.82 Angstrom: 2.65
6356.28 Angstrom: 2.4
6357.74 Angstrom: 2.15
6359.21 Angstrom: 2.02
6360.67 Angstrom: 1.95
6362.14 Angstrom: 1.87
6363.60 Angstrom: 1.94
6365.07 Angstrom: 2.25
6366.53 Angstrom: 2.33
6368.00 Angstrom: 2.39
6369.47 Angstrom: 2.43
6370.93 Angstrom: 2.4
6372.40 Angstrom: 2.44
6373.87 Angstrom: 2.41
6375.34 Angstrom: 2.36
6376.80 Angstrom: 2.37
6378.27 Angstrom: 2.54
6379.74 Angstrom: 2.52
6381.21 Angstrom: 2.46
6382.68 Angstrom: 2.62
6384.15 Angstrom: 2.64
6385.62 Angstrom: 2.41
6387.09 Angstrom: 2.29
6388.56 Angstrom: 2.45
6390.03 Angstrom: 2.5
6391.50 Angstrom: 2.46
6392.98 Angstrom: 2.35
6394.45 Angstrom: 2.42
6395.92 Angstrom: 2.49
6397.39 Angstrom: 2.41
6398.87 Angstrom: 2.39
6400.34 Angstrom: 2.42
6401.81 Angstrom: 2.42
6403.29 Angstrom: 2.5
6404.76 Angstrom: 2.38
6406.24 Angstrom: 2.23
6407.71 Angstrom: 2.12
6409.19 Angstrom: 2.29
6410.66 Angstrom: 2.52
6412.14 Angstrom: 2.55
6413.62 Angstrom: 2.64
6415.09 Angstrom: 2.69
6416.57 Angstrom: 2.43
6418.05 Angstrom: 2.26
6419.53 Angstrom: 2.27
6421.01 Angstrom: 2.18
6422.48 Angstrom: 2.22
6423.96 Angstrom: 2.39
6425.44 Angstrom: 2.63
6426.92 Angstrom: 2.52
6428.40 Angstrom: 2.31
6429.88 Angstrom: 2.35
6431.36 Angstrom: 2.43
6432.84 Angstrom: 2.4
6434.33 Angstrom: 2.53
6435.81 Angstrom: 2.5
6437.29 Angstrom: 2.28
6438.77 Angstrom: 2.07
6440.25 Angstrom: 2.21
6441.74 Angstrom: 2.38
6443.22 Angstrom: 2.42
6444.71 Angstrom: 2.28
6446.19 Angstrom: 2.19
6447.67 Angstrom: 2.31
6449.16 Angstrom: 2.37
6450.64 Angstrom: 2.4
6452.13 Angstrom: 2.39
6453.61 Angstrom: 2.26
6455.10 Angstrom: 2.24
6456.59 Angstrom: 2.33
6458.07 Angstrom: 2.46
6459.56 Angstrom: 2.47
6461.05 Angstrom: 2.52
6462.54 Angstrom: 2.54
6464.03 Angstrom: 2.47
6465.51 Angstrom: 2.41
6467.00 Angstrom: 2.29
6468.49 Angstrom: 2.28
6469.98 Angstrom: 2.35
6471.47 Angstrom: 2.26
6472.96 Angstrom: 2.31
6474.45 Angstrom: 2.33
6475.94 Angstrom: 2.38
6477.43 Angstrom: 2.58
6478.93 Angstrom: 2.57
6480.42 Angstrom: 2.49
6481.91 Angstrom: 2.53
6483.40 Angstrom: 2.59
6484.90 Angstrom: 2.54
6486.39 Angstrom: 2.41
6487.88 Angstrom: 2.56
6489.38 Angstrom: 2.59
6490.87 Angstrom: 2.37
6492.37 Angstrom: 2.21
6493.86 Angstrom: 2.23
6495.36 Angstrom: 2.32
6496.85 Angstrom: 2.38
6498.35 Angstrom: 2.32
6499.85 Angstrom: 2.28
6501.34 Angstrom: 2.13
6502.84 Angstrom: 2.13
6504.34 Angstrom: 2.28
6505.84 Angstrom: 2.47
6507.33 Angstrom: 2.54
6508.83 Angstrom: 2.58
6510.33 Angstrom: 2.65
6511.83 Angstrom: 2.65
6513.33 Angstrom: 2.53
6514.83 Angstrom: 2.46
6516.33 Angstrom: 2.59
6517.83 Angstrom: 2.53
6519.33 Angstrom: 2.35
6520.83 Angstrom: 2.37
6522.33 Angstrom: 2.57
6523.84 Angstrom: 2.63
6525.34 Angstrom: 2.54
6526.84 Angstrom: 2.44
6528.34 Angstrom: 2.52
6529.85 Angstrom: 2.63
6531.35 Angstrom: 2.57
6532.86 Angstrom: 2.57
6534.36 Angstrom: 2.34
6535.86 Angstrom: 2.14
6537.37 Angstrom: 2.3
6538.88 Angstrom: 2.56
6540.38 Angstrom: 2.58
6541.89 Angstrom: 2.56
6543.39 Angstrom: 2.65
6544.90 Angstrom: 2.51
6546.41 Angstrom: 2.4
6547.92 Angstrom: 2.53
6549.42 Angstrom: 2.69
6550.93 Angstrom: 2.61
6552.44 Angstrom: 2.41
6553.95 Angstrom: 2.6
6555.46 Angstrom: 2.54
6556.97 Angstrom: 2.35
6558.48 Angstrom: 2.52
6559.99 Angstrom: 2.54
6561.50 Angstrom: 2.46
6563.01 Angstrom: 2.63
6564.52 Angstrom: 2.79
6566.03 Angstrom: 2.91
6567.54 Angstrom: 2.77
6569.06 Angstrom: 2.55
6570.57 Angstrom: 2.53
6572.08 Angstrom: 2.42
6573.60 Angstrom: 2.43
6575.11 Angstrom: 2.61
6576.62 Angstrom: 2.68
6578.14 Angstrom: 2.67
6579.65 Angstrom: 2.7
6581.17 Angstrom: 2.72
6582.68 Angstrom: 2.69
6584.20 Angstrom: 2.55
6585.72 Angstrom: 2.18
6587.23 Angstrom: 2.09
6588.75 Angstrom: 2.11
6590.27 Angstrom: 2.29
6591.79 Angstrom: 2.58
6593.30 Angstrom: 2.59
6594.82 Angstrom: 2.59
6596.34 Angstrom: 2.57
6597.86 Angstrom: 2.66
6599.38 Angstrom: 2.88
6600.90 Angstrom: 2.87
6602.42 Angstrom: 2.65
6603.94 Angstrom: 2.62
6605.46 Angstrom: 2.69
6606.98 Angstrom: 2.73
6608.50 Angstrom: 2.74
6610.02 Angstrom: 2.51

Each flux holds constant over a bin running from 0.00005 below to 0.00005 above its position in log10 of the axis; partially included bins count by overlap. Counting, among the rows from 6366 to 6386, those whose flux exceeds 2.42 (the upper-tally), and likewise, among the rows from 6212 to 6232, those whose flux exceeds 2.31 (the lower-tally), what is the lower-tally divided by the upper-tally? 1.6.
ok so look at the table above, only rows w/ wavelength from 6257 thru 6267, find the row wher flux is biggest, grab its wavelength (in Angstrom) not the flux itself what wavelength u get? 6260.41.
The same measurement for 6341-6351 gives 6346.04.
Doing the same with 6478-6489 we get 6483.40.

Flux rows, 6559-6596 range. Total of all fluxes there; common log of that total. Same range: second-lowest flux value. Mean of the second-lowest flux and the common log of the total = 1.95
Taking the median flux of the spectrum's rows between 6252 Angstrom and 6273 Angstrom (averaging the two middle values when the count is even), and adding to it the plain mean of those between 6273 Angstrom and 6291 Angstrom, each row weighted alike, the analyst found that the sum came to 4.79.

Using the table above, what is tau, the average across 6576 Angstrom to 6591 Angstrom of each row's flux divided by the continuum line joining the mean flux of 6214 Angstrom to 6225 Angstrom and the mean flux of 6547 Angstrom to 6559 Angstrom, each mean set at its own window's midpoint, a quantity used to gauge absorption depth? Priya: 0.972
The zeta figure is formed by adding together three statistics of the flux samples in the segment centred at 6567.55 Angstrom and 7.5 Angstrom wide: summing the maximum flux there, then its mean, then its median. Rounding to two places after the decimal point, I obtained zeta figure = 8.39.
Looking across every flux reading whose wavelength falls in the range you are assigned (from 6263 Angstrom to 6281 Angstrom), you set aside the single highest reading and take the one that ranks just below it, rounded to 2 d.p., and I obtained 2.53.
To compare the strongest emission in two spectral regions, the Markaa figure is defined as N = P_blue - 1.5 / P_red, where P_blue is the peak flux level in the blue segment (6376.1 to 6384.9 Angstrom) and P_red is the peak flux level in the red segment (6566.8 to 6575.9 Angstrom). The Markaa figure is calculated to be 2.10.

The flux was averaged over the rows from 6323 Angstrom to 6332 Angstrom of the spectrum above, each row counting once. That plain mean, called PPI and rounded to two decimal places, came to 2.32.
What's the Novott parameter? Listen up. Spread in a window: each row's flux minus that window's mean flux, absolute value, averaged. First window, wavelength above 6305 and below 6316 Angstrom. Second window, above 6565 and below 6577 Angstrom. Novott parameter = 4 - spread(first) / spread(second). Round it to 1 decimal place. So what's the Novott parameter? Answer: 3.6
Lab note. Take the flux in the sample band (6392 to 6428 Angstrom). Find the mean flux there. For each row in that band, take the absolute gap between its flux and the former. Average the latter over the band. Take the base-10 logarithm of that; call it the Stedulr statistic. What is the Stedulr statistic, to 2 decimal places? -0.94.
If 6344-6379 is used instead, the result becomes -0.74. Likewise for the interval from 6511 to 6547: -1.00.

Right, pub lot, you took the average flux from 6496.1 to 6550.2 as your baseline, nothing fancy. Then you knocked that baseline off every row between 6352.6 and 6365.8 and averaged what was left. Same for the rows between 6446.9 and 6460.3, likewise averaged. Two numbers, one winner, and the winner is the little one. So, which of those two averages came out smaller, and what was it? -0.25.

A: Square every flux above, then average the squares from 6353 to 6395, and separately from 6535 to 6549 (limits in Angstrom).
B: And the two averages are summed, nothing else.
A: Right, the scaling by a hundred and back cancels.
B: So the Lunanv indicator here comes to 11.8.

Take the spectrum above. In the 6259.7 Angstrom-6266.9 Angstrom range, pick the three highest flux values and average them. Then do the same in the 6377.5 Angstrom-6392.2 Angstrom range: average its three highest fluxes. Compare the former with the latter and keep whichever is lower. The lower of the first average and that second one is 2.39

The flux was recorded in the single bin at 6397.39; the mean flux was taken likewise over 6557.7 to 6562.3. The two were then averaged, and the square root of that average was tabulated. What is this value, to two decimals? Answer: 1.57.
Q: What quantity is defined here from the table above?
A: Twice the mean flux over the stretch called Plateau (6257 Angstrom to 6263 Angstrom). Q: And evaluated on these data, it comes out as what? 4.6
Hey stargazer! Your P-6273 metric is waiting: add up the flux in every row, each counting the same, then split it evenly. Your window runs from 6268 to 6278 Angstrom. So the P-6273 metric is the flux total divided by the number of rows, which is 2.20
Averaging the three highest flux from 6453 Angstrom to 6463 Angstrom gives 2.51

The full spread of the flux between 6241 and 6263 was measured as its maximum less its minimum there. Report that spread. 0.45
